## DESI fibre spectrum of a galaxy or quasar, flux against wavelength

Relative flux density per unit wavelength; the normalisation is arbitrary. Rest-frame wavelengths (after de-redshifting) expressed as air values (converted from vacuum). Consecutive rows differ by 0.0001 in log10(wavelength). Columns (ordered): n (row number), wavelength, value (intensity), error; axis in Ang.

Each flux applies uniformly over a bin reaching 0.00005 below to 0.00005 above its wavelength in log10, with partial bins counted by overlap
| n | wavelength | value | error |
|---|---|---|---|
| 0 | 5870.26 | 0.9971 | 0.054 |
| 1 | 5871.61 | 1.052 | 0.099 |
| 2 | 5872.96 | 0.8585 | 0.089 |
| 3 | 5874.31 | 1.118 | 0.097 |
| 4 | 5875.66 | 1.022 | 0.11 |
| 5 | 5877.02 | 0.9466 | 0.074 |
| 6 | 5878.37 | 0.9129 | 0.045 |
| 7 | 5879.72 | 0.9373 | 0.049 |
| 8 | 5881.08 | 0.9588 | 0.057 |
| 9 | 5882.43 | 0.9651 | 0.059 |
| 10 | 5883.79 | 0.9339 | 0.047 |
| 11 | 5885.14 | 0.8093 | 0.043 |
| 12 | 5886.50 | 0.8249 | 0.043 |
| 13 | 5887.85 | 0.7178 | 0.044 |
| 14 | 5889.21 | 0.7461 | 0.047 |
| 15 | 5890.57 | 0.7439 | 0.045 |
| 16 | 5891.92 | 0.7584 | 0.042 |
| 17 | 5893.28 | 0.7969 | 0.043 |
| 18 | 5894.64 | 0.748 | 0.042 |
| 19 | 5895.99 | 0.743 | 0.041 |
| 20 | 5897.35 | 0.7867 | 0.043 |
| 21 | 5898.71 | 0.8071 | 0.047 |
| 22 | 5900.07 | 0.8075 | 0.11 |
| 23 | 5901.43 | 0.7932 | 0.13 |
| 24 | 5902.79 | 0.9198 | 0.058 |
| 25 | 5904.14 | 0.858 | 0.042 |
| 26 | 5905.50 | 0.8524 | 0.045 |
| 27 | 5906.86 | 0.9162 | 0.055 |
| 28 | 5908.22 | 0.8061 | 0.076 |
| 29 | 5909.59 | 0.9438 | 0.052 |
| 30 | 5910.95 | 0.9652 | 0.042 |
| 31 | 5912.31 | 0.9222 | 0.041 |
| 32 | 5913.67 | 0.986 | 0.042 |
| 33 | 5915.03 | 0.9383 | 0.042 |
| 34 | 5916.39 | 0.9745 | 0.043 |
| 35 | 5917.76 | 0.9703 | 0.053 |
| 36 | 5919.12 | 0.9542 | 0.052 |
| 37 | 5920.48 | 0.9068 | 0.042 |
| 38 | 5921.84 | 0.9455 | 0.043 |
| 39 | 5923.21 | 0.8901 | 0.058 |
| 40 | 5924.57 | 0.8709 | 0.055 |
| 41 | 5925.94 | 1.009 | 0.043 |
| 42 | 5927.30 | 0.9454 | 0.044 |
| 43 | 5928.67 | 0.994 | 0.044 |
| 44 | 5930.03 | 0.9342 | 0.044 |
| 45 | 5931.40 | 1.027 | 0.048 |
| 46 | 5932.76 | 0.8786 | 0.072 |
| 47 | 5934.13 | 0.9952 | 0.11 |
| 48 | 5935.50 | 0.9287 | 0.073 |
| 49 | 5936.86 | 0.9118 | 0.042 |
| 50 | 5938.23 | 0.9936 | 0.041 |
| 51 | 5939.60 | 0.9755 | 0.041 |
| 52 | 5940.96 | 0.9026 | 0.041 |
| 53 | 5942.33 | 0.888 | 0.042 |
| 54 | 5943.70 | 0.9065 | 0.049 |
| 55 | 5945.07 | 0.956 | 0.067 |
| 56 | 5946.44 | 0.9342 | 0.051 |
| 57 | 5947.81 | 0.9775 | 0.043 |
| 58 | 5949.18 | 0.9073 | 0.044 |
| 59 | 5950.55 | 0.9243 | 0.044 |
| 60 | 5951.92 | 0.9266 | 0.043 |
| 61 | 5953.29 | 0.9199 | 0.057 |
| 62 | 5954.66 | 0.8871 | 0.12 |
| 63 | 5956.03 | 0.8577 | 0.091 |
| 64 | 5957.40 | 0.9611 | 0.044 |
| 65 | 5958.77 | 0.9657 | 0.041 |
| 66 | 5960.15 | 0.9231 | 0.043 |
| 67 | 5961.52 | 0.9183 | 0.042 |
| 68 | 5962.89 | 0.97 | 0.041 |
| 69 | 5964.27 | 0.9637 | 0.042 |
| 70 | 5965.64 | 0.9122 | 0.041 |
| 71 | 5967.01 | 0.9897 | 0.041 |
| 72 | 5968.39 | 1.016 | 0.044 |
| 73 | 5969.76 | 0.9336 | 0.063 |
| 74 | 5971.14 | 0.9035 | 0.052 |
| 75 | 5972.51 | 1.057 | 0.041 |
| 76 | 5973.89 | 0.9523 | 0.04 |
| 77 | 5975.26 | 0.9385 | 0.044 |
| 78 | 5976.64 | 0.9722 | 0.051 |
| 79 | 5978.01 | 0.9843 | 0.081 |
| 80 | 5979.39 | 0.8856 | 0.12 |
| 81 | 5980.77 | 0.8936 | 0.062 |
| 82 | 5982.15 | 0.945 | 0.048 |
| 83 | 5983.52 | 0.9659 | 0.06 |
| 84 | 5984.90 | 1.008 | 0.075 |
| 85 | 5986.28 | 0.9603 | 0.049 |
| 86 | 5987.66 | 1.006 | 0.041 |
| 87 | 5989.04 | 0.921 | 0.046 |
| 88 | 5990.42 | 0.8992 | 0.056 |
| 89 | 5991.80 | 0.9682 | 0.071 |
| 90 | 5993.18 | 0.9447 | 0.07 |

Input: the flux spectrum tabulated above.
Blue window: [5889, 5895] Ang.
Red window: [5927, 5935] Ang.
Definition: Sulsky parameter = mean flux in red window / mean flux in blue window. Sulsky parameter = 1.27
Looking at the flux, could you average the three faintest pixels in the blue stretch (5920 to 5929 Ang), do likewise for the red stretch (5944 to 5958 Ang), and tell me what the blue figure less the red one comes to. 0.01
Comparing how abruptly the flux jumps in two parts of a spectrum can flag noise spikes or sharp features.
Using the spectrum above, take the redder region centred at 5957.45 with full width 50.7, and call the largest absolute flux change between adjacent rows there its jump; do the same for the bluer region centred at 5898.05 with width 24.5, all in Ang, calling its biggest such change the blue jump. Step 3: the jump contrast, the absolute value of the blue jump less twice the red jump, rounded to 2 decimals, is 0.17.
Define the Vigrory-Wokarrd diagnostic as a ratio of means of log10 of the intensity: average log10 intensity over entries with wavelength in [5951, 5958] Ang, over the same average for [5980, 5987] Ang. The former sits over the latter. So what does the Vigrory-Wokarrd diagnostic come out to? 2.0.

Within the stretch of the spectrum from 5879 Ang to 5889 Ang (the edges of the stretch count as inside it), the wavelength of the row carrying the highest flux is 5882.43 Ang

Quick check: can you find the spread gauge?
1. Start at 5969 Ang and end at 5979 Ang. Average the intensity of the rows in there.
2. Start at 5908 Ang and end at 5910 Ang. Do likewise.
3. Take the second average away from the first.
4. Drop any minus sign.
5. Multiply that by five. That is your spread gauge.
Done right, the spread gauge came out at 0.4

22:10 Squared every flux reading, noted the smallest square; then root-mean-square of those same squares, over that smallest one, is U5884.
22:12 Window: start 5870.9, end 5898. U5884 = 1.54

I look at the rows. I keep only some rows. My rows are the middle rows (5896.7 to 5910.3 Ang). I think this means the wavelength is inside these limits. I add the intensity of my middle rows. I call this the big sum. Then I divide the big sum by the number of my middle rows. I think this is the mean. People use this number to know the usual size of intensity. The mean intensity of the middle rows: 0.85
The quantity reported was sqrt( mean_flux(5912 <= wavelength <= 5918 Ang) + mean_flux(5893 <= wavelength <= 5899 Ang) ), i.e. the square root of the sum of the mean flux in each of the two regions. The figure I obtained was 1.32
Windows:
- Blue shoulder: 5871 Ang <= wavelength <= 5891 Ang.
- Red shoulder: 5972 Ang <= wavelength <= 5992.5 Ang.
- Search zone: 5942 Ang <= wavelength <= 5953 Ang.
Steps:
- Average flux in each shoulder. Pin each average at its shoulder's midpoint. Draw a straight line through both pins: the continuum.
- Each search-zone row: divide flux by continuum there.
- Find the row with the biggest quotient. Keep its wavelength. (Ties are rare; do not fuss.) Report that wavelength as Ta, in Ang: 5947.81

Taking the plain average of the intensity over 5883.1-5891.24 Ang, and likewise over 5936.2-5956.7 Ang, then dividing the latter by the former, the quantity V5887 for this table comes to 1.16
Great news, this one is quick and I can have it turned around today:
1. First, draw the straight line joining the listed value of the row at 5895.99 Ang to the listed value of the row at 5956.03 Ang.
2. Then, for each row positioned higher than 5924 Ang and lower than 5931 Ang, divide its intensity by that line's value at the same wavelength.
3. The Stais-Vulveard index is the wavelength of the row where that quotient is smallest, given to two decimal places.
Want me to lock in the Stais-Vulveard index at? 5924.57 Ang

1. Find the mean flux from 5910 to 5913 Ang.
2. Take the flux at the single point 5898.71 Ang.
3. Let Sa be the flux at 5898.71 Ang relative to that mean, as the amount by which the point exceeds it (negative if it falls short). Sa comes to -0.14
